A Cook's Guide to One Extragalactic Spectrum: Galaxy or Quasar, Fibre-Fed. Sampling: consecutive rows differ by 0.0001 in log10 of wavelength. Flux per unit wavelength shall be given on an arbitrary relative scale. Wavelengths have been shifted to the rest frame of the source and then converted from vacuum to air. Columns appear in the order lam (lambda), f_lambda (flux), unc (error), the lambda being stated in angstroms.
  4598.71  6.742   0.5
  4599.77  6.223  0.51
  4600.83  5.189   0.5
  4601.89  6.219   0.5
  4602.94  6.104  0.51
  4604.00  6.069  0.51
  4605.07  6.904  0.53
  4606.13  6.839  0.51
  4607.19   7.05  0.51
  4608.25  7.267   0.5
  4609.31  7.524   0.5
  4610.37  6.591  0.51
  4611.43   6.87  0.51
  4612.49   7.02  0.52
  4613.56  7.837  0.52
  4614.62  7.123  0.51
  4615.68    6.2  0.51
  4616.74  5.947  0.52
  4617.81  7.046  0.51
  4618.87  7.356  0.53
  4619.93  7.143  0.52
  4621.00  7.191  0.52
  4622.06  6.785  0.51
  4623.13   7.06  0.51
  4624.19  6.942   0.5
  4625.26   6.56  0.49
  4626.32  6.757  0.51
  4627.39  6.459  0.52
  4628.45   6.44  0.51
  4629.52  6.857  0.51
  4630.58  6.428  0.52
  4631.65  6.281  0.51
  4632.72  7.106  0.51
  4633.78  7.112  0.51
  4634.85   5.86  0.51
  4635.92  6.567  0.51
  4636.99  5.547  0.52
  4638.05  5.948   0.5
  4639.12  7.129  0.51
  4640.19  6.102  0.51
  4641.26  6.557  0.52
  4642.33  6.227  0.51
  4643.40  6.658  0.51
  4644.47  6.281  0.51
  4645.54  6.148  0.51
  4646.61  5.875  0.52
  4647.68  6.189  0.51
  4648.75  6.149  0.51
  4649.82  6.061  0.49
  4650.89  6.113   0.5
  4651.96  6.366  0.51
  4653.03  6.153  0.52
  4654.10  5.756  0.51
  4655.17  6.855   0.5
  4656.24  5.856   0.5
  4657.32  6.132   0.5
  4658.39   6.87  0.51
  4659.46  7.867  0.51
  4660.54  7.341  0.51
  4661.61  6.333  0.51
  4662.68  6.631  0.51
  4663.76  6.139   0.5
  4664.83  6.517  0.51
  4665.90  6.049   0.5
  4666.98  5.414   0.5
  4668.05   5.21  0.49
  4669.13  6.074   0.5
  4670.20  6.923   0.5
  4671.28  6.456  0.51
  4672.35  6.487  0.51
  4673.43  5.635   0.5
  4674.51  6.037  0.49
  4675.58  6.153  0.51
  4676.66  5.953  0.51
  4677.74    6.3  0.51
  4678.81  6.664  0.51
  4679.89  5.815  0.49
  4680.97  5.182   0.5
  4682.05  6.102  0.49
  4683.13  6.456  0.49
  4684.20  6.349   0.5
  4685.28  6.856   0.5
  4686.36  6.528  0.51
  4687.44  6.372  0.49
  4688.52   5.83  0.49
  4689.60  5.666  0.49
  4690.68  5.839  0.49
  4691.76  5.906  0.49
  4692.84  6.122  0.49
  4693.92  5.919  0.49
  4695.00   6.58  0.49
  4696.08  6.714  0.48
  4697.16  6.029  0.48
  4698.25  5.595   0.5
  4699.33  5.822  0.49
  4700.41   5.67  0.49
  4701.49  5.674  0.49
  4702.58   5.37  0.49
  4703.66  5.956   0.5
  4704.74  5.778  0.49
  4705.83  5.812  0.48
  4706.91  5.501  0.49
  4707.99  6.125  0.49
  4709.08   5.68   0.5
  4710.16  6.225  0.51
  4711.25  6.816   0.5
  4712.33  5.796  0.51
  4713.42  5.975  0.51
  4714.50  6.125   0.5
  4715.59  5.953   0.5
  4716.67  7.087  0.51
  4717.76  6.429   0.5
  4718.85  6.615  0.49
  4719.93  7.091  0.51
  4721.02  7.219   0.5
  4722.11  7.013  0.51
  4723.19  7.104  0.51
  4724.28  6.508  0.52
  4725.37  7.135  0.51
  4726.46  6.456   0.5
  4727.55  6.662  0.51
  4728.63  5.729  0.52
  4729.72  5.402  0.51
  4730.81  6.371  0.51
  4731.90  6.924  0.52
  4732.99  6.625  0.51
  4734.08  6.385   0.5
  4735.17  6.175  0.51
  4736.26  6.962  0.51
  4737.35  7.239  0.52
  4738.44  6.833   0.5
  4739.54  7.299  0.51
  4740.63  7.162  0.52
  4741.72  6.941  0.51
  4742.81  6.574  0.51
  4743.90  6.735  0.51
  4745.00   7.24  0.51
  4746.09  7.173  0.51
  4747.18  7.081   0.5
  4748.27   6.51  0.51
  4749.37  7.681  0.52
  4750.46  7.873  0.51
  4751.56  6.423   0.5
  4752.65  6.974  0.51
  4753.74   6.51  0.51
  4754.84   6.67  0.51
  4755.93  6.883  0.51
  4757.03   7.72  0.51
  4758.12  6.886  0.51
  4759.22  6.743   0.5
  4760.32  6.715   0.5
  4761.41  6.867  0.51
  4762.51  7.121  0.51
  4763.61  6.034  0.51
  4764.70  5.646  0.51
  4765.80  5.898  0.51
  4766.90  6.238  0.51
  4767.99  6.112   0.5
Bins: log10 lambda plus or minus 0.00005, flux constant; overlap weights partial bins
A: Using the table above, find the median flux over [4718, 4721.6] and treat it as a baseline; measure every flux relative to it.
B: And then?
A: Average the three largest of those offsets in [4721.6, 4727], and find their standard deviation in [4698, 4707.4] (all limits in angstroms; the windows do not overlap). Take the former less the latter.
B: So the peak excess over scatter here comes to -0.2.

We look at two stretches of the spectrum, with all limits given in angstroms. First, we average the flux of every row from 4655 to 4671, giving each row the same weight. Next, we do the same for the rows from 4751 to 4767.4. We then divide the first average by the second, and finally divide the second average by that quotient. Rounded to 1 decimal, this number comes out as 6.8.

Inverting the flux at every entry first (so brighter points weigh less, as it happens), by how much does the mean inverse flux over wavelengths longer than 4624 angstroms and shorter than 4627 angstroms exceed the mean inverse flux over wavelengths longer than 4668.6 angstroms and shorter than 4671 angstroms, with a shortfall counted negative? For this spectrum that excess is -0.006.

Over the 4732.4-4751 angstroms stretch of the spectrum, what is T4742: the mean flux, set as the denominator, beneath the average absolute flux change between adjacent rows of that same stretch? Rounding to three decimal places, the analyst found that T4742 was 0.053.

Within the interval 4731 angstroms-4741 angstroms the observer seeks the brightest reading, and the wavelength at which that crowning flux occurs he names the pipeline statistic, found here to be 4739.54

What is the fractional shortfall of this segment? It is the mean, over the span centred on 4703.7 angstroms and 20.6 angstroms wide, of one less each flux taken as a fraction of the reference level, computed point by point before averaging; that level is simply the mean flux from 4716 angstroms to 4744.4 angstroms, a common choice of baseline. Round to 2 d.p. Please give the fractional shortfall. 0.11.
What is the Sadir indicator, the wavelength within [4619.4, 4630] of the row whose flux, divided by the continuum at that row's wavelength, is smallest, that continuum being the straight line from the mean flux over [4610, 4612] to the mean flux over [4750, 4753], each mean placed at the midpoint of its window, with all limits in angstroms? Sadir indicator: 4628.45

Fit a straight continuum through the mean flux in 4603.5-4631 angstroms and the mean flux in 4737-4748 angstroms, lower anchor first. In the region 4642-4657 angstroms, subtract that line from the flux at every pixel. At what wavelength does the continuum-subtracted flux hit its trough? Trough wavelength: 4654.10 angstroms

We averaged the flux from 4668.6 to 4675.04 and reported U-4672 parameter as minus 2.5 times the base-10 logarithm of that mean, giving -1.993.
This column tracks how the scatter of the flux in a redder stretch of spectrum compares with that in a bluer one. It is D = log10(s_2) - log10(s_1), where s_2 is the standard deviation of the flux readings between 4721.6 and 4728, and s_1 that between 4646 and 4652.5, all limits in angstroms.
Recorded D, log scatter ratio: 0.28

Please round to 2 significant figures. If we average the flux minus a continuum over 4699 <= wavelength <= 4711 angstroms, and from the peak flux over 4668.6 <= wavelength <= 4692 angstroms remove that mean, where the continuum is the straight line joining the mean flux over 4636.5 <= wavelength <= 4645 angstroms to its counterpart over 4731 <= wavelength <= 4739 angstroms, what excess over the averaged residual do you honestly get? 7.7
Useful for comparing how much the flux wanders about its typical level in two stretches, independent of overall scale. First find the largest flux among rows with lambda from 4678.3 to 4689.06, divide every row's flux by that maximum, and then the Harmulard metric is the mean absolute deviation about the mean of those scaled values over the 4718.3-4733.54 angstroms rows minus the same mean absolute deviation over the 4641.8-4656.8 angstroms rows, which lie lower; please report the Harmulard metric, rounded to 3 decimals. 0.027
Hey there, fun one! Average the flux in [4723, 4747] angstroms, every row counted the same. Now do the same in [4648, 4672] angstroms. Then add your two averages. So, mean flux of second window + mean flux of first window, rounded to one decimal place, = 13.0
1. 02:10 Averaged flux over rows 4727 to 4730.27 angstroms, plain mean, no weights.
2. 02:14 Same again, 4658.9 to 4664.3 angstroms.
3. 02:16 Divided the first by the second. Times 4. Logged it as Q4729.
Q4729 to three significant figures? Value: 3.46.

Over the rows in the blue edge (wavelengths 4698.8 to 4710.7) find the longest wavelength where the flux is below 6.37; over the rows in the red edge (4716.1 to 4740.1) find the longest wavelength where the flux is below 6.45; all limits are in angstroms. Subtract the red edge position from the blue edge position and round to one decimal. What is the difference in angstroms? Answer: -25.0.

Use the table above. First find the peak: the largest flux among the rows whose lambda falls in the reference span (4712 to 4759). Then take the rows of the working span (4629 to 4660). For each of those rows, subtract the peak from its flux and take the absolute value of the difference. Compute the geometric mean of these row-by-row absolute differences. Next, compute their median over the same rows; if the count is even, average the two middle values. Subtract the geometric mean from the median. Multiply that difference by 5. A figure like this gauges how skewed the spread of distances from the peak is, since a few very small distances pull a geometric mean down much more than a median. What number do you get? 2.1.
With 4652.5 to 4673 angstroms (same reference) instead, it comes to 2.1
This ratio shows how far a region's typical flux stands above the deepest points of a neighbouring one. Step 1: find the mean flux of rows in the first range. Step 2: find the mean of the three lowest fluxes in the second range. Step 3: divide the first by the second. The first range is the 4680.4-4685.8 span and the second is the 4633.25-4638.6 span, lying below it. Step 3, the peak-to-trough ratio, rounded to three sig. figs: 1.07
